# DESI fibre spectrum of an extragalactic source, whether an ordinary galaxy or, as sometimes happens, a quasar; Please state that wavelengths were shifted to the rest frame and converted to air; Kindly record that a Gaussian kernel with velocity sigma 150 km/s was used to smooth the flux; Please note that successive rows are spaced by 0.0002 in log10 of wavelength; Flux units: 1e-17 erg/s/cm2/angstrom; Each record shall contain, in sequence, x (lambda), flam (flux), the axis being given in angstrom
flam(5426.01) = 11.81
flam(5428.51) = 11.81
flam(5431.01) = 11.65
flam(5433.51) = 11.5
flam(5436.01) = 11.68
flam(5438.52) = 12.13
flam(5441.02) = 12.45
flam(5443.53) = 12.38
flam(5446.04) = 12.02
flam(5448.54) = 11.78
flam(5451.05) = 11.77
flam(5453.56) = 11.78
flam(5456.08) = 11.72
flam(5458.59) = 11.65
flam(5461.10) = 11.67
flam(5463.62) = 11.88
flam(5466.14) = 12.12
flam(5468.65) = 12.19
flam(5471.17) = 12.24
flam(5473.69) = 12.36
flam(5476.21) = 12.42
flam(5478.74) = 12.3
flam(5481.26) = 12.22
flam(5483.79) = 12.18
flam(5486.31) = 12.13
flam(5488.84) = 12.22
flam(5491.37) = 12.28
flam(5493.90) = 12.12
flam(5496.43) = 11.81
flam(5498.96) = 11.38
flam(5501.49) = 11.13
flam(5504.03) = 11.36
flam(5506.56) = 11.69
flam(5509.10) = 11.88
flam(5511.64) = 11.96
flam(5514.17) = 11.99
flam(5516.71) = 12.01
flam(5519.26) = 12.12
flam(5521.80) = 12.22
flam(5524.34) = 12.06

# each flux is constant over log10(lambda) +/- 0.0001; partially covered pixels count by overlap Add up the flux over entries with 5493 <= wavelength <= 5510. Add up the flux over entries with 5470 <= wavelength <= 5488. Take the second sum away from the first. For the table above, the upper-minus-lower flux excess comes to -4.5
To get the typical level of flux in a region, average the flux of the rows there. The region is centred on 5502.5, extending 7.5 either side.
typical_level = 11.5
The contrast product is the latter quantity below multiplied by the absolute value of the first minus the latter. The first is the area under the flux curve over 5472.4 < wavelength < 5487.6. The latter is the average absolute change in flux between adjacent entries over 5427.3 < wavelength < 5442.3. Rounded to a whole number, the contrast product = 47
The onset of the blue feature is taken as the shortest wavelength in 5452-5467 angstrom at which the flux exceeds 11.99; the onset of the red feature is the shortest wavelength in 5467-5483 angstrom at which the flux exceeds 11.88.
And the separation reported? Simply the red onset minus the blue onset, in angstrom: 2.5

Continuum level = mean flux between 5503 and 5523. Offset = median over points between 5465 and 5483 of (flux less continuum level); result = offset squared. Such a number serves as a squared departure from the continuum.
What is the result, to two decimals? 0.11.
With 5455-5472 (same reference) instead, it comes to 0.00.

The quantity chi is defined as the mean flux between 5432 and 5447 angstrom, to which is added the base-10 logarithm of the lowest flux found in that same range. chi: 13.1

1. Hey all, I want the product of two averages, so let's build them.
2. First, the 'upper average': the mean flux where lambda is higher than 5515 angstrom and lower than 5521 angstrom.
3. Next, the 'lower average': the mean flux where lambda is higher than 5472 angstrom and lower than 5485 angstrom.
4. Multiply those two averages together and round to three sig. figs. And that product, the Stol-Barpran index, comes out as 148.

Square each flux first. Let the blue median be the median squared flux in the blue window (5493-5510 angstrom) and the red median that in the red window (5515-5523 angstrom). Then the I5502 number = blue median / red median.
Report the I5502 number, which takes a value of 0.93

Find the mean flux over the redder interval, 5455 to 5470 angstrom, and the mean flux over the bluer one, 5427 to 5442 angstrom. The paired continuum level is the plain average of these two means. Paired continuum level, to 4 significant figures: 11.87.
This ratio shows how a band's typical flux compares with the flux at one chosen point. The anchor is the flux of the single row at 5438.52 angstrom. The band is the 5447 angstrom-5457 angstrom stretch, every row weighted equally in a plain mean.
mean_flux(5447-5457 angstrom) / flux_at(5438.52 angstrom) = 0.97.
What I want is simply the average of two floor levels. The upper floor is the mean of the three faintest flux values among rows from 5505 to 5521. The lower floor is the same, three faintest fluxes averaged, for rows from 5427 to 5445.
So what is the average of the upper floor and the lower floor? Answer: 11.7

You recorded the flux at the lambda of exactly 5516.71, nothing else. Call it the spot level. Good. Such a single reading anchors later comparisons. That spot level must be 12.01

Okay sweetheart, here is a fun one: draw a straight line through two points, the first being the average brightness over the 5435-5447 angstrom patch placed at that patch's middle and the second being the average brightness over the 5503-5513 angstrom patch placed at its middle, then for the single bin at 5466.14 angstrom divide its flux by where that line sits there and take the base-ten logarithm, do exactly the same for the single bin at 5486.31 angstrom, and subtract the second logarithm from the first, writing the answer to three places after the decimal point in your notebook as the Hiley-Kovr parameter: -0.005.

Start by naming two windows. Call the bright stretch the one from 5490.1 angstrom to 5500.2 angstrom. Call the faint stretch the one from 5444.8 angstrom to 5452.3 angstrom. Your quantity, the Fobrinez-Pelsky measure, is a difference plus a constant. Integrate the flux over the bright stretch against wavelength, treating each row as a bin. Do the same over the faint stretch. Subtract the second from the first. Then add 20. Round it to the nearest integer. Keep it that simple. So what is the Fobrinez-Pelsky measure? 51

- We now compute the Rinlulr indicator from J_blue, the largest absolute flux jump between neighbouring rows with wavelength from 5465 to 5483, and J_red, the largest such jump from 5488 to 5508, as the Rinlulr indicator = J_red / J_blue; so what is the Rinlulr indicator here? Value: 3.6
